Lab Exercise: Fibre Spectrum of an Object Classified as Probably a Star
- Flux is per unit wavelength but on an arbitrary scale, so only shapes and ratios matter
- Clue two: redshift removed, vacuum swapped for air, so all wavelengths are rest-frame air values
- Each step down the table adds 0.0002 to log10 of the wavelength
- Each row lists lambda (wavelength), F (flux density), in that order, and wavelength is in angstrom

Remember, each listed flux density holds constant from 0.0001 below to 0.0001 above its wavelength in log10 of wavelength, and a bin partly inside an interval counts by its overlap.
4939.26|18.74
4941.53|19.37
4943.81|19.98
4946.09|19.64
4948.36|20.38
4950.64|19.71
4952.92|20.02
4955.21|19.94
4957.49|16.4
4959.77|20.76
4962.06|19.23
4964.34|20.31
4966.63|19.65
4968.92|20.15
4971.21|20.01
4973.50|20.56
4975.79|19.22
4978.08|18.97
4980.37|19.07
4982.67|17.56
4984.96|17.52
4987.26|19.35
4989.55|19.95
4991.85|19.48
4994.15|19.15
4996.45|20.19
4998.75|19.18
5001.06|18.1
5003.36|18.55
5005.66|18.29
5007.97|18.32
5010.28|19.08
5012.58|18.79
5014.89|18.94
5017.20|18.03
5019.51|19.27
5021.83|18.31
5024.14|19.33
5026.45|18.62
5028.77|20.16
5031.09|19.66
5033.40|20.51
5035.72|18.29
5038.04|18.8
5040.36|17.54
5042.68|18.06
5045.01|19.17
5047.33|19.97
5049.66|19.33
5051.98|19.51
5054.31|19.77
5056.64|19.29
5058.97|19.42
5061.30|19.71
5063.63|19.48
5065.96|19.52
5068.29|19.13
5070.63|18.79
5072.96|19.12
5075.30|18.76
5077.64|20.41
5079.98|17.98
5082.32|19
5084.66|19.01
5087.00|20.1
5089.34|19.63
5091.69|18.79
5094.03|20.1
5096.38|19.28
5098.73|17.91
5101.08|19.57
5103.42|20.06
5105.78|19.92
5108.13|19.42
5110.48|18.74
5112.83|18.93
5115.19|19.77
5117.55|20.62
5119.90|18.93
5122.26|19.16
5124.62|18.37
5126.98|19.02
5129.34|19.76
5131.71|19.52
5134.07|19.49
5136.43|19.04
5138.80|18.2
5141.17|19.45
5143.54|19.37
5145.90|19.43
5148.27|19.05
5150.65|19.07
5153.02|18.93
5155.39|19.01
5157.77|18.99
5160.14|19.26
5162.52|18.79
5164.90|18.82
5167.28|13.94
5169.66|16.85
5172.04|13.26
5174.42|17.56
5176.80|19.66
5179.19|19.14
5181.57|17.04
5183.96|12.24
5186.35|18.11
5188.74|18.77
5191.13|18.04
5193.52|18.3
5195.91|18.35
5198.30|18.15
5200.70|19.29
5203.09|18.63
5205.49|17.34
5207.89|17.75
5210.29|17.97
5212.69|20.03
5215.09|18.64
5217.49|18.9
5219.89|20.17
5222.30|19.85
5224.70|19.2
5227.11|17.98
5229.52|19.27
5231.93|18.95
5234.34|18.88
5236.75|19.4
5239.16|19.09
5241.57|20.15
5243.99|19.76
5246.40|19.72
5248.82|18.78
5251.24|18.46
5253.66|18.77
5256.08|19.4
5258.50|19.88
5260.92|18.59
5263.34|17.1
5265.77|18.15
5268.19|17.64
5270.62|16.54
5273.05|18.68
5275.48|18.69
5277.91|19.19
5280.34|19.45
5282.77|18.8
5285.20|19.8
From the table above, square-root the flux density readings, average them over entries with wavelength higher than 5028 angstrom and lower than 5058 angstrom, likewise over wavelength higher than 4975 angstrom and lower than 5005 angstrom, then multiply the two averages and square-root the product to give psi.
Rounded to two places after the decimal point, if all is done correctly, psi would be 4.37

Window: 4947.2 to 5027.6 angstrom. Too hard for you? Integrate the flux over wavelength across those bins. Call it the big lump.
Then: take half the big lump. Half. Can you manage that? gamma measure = 770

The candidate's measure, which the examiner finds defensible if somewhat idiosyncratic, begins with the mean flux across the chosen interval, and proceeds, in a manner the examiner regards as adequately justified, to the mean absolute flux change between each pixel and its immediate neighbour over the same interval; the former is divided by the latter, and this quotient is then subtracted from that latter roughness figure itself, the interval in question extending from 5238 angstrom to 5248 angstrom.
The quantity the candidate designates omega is -39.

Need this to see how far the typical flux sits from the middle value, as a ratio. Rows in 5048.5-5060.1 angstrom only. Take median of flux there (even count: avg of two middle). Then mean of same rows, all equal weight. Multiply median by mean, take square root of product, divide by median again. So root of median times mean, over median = 1.001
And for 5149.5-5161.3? 1.001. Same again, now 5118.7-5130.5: 1.001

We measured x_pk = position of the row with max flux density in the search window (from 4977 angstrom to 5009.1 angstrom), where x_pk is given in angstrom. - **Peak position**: 4996.45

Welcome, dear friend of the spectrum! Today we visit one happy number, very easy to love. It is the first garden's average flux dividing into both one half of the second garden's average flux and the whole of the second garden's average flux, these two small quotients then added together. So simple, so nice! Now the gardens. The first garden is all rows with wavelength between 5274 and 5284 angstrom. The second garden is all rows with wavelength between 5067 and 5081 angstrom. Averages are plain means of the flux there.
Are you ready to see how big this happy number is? 1.50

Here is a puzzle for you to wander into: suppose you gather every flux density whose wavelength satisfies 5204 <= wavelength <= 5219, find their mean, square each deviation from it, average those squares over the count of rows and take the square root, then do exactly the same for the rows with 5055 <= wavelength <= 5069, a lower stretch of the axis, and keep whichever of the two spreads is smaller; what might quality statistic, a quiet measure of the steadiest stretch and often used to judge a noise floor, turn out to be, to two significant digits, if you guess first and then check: 0.18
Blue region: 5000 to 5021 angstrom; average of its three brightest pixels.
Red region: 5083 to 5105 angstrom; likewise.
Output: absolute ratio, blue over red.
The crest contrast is 0.95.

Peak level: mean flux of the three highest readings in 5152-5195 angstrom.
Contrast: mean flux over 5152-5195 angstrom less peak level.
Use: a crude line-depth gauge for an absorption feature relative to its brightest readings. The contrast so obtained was -1.8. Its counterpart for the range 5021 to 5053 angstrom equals -1.1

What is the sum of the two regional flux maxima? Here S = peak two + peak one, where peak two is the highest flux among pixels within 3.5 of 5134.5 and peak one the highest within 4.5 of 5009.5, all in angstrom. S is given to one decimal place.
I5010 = 38.6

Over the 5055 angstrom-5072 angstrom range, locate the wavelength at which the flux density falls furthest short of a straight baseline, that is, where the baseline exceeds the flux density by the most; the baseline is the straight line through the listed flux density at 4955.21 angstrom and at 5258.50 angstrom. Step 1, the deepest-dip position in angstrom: 5070.63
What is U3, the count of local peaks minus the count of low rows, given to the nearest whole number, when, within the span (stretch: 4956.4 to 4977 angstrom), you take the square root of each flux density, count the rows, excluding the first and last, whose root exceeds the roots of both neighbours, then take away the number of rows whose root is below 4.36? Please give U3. 3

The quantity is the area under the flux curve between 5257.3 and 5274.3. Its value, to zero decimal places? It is 307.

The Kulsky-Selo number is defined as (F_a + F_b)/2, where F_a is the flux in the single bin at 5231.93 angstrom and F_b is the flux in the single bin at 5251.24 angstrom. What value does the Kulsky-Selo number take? 18.7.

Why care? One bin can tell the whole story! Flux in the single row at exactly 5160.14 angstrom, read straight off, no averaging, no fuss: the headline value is 19.26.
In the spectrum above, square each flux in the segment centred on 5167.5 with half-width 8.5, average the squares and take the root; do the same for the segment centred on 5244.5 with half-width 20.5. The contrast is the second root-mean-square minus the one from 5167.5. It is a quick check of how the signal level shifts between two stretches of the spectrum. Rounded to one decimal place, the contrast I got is 2.0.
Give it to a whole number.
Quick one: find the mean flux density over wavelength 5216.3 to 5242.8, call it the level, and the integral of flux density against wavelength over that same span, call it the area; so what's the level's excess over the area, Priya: -491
